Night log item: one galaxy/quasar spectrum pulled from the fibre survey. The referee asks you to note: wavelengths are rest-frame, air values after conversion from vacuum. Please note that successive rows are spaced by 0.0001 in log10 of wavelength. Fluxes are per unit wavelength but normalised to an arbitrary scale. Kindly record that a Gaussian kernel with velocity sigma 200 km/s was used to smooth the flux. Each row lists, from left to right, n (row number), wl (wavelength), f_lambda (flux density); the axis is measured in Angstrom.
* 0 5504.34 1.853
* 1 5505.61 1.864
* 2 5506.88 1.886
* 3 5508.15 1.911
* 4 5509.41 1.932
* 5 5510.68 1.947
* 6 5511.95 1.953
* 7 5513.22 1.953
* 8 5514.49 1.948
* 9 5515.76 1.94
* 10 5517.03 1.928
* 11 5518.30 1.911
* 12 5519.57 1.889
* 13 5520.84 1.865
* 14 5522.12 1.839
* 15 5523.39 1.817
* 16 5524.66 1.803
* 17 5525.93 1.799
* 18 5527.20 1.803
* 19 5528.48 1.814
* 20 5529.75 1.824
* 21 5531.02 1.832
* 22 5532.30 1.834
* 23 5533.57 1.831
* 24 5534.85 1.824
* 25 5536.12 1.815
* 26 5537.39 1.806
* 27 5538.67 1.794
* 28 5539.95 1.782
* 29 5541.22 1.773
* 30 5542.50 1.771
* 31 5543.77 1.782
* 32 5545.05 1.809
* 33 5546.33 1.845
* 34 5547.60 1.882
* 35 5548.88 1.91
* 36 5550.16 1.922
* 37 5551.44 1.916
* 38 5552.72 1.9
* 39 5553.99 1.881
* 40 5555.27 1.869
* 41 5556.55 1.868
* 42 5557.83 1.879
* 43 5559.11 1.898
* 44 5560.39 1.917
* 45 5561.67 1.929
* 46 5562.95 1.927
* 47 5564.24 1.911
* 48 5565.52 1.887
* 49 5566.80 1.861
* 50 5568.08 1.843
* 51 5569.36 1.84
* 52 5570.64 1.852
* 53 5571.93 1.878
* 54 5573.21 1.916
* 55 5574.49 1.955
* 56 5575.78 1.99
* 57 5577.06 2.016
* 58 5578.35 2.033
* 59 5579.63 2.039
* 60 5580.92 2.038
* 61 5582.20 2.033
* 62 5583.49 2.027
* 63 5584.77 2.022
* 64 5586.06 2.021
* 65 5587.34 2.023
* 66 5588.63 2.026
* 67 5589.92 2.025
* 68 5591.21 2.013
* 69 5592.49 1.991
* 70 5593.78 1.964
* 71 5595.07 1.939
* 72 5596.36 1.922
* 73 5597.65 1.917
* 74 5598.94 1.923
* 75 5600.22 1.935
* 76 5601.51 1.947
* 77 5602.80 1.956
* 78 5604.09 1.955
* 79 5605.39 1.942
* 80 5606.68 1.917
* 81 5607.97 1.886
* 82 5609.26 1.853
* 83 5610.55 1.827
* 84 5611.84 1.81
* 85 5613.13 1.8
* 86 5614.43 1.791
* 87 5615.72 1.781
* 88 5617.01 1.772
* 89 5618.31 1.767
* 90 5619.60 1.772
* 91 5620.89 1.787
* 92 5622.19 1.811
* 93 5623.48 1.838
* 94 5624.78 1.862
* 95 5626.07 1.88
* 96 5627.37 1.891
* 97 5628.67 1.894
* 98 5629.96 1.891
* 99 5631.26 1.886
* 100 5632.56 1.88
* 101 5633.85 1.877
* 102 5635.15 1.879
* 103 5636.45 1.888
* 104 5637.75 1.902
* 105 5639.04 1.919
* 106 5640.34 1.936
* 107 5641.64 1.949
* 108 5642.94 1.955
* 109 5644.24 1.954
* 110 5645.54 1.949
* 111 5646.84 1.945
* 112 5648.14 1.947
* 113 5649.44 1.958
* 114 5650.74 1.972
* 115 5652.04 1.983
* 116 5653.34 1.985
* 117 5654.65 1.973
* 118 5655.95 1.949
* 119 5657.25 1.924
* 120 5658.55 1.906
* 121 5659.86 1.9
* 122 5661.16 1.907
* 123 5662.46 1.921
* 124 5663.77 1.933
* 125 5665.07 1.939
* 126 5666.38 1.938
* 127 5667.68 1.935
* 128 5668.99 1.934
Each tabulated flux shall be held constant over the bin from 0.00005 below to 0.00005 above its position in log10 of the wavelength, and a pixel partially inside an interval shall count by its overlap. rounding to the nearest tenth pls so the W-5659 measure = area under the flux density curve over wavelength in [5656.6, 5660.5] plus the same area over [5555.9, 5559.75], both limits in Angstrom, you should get 14.7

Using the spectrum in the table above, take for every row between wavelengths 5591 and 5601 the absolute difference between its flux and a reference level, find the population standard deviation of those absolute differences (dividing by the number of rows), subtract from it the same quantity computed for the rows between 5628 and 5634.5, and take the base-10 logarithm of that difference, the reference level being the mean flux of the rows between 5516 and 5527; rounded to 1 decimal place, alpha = -1.6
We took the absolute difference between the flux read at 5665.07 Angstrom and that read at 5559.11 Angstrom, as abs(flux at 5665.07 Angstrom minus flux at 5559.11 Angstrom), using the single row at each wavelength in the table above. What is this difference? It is 0.04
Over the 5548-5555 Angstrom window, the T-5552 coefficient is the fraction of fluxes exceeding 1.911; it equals 0.4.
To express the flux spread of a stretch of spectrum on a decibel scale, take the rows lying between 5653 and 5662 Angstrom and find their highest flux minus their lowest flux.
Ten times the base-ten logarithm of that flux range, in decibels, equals -11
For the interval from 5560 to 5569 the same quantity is -11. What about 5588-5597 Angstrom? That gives -10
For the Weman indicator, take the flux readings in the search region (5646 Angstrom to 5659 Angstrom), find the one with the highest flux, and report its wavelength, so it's 5653.34 Angstrom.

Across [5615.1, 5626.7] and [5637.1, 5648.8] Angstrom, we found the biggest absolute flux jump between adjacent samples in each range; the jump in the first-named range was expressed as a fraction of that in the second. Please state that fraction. 1.59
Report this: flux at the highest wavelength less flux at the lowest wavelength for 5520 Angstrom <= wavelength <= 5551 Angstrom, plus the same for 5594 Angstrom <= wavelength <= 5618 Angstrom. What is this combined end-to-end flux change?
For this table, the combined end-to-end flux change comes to -0.110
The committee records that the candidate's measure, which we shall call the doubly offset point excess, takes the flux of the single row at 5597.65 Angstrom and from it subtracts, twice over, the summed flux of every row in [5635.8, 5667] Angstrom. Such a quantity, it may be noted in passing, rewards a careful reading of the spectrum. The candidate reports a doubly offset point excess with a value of -91.1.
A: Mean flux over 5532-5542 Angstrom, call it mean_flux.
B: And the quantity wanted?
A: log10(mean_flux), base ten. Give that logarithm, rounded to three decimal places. 0.257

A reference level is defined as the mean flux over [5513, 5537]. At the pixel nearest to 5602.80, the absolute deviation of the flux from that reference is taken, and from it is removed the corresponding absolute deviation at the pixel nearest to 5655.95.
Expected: 0.007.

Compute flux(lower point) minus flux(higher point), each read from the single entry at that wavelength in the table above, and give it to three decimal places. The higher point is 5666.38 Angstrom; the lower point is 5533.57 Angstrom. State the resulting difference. -0.107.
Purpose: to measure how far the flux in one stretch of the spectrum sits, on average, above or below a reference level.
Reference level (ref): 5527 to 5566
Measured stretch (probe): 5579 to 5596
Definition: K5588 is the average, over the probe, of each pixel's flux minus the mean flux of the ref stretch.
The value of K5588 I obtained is 0.16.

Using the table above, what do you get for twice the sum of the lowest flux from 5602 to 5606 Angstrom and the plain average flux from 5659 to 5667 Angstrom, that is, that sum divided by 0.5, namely 7.73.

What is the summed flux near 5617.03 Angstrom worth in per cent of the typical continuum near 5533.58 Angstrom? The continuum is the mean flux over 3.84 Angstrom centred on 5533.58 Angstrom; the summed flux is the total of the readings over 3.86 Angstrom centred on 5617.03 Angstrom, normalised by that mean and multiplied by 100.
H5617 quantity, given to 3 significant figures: 291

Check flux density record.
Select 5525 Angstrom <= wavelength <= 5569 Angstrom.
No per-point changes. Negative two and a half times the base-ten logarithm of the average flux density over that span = -0.67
